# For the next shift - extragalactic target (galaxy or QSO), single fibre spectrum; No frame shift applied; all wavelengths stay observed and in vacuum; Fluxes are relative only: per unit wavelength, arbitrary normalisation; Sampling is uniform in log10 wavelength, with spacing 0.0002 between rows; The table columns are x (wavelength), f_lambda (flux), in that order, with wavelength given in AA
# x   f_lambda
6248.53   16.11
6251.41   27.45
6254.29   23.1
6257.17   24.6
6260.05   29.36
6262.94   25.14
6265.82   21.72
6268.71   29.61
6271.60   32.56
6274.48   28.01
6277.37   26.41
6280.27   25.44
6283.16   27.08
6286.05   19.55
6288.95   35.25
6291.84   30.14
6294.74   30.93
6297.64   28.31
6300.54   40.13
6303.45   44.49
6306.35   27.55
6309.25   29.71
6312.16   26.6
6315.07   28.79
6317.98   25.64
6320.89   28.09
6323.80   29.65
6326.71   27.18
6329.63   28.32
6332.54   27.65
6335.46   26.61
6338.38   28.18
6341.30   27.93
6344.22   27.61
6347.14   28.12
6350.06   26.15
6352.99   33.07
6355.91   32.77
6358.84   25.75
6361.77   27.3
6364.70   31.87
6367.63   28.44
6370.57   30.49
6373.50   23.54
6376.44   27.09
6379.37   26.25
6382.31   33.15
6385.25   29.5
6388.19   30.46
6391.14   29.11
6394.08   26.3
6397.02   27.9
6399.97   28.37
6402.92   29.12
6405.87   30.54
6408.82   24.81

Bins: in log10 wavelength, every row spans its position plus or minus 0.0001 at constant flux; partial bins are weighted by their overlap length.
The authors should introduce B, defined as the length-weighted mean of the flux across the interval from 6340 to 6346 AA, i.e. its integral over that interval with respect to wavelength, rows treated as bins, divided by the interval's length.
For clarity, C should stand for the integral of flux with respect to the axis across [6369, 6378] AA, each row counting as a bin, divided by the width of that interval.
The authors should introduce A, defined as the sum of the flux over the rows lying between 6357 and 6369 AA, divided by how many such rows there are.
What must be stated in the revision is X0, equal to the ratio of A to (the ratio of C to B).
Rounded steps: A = 28.3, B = 27.8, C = 27.0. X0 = 29.1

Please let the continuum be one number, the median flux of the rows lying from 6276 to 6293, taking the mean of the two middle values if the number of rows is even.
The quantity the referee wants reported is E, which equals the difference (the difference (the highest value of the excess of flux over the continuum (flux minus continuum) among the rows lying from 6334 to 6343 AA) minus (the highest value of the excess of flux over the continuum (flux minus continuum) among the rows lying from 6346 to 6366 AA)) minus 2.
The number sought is -7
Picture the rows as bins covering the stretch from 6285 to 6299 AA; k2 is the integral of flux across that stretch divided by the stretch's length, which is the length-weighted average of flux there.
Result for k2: 29.1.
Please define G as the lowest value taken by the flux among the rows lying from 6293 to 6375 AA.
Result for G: 23.54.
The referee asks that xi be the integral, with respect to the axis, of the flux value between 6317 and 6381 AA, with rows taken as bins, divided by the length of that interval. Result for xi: 28.1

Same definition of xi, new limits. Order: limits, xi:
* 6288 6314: 32.5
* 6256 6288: 26.5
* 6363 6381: 28.0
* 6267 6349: 29.1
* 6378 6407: 29.1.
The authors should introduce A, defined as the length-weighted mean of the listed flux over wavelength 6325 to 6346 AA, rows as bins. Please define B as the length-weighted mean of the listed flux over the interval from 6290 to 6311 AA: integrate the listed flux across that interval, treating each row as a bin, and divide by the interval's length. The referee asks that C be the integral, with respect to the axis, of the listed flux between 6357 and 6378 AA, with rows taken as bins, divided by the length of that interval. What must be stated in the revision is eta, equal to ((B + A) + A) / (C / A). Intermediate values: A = 27.7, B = 33.0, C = 27.9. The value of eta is 88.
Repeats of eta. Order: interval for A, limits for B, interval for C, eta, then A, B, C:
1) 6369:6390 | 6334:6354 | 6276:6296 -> 88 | 28.6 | 28.1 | 27.8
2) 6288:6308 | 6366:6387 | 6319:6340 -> 116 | 33.8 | 28.4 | 27.9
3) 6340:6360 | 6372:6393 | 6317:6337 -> 90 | 28.8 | 28.4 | 27.6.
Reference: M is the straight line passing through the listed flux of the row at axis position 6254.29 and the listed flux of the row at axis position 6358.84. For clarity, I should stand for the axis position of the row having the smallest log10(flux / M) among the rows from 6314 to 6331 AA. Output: 6317.98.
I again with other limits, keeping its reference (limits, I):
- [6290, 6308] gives 6306.35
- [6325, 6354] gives 6350.06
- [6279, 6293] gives 6286.05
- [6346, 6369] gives 6358.84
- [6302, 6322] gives 6317.98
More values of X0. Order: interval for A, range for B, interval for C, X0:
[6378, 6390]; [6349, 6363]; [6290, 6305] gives 25.0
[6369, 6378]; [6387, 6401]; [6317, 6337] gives 27.8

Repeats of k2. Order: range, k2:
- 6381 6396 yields 29.6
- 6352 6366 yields 30.0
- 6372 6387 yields 28.0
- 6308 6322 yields 27.7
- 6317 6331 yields 27.8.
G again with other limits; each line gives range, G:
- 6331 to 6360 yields 25.75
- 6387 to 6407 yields 26.3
